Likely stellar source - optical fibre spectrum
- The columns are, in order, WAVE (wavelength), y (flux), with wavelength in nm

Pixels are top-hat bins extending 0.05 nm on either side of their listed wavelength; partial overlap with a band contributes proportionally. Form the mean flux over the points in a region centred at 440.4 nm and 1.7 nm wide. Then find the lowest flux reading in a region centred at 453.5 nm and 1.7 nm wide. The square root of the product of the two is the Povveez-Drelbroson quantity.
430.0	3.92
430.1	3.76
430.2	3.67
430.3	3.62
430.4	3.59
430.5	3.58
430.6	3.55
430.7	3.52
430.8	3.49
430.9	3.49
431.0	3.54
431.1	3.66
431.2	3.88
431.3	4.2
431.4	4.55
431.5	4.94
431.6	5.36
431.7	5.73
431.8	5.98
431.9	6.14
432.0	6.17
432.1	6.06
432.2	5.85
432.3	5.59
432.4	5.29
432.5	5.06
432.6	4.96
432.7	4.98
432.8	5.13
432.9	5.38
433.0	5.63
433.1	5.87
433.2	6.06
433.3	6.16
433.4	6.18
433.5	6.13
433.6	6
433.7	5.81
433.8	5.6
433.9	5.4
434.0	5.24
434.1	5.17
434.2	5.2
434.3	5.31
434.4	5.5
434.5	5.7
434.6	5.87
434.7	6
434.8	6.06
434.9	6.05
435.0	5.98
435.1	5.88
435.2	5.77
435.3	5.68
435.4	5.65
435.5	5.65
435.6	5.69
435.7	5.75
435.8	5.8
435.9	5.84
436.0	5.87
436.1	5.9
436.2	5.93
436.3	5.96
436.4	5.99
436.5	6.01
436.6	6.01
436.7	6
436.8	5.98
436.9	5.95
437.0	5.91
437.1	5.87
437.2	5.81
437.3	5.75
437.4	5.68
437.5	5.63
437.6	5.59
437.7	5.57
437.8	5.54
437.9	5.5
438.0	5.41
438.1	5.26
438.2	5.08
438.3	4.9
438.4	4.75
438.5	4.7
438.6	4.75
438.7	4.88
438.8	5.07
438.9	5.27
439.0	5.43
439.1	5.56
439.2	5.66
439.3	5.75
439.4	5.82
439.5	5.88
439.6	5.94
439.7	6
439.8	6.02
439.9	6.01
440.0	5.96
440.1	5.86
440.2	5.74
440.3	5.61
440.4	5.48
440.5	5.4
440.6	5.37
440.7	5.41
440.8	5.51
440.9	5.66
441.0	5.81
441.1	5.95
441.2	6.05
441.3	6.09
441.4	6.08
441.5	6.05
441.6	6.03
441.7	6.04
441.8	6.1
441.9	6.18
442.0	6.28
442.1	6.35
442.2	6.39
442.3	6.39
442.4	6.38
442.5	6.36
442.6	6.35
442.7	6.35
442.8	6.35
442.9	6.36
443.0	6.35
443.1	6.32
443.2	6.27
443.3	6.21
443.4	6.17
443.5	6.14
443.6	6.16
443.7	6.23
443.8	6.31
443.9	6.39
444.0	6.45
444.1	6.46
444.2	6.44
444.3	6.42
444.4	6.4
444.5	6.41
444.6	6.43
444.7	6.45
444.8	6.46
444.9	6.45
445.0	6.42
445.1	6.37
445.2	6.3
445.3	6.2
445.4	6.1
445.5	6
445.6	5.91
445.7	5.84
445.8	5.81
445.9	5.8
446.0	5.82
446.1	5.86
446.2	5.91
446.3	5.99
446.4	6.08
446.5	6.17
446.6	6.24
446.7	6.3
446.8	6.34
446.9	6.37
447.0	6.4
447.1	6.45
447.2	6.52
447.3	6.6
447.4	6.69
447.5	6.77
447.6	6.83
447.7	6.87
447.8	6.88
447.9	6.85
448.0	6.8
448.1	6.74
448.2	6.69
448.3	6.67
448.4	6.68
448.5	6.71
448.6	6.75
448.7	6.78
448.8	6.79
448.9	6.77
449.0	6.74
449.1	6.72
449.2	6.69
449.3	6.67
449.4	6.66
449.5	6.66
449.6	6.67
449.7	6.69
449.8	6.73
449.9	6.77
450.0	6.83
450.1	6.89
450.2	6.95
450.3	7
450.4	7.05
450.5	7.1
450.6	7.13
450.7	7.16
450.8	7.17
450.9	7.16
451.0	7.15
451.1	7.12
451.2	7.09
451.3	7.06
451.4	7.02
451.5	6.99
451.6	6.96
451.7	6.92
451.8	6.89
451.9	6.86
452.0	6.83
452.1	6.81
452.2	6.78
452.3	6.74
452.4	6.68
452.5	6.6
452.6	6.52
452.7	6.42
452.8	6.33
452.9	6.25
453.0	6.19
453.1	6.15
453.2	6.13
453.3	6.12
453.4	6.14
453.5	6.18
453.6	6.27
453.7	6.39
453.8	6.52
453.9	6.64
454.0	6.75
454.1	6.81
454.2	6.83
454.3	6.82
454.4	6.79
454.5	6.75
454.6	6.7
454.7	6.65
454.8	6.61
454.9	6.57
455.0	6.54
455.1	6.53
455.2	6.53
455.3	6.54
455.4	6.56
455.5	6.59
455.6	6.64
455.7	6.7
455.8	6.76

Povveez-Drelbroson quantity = 5.9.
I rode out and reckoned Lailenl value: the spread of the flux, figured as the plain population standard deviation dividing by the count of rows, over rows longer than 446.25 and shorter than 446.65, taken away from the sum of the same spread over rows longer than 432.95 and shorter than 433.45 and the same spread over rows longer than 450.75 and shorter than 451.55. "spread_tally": 0.18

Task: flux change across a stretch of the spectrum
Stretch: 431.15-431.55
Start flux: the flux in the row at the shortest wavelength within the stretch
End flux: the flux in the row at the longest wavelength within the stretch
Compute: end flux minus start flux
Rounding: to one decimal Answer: 1.1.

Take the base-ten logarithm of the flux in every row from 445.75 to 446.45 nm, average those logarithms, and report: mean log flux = 0.770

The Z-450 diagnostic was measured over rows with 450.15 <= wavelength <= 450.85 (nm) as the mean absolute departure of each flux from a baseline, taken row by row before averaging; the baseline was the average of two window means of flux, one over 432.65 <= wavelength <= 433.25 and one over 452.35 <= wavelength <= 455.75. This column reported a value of 1.1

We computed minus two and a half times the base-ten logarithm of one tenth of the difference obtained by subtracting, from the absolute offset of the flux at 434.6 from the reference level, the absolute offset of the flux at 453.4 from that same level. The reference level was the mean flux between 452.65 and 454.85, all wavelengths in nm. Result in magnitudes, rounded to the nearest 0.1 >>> 3.9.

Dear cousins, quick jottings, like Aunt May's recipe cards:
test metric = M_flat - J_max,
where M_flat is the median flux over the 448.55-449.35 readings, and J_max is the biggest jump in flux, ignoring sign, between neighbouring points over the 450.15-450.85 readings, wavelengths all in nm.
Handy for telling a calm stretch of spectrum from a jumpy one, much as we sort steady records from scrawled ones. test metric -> 6.7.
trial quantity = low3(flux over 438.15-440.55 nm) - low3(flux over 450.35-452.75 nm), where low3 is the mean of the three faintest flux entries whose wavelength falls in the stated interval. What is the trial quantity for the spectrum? -1.78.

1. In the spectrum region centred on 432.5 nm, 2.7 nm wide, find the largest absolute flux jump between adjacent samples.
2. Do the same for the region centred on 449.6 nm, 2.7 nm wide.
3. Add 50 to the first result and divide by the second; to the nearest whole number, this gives 840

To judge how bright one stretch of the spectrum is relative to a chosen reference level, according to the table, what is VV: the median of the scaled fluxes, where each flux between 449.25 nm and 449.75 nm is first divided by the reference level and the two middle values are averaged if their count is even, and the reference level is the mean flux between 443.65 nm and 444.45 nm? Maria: 1.04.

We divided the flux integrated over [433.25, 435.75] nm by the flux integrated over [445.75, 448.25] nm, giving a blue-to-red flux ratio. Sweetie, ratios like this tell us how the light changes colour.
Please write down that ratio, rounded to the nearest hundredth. 0.90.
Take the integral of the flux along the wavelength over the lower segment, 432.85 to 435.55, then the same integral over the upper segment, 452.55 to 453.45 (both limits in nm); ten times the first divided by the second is 28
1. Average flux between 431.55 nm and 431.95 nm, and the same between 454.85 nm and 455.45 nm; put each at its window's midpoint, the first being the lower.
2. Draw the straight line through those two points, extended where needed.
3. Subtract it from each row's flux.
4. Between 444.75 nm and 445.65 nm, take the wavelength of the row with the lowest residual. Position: 445.6 nm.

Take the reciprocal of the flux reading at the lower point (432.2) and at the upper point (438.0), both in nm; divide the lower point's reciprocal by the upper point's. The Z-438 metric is 0.92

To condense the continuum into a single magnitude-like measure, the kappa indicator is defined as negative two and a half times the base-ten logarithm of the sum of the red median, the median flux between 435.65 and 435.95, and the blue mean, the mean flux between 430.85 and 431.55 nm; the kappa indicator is -2.48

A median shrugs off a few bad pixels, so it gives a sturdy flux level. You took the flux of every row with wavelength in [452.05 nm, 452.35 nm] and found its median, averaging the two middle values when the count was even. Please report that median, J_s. 6.78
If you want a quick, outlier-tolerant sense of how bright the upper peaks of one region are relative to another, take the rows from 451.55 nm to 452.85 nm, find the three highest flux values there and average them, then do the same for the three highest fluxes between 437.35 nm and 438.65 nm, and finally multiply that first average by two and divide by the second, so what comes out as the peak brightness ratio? 2.46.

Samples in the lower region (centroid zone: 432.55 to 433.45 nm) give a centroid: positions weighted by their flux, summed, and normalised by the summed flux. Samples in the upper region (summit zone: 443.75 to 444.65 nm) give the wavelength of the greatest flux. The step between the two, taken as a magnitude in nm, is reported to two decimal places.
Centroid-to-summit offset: 11.08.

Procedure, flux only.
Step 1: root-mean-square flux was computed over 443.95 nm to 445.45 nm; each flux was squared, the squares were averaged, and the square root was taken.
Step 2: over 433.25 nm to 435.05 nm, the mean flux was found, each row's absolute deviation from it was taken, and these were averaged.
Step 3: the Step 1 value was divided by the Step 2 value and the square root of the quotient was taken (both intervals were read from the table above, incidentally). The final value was 4.5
